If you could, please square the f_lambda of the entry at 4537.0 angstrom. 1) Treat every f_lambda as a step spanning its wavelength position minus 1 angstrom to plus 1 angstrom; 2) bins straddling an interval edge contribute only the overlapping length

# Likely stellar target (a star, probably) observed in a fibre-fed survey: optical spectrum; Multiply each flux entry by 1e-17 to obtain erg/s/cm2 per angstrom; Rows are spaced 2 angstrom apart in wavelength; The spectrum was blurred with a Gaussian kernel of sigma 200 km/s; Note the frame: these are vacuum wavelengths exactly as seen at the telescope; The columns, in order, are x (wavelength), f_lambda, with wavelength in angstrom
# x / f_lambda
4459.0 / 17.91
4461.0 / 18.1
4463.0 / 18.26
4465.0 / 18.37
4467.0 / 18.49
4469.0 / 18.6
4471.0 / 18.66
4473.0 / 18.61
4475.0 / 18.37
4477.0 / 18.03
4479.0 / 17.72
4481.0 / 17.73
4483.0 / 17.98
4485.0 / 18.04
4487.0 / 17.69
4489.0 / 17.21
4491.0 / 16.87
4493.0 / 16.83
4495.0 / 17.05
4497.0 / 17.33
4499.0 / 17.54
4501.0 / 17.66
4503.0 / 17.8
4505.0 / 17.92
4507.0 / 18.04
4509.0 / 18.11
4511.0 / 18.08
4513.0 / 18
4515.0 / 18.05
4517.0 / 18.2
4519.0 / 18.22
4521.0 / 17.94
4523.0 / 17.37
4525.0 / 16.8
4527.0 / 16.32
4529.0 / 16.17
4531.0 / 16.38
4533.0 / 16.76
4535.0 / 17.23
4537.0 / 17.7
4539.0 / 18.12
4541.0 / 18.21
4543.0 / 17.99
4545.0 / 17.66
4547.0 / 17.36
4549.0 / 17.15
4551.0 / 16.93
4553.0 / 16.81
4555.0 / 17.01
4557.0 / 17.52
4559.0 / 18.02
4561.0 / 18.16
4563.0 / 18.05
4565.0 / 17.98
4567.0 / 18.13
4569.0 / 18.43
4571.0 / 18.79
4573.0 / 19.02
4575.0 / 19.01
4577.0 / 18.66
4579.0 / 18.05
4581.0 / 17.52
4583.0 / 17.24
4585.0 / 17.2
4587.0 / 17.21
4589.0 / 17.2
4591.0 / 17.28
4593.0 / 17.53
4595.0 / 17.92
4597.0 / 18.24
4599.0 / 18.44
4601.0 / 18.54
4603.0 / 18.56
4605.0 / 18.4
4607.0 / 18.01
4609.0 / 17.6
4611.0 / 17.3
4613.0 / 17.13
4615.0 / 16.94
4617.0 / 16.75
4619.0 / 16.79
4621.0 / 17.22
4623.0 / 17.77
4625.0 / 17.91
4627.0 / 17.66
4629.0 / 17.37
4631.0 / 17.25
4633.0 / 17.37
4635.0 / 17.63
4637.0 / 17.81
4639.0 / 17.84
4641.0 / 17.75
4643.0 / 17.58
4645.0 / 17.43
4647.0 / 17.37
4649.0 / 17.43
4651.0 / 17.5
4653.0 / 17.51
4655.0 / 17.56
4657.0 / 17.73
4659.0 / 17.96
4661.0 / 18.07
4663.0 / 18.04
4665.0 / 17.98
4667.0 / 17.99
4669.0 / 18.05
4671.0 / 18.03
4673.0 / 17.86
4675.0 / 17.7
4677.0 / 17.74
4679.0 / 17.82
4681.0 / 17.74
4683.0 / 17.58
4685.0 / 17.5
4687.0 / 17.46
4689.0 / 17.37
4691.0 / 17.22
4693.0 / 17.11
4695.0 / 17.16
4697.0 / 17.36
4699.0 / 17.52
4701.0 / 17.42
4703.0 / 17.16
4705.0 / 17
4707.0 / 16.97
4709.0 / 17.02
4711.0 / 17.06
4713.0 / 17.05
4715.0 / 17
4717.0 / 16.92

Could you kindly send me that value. 313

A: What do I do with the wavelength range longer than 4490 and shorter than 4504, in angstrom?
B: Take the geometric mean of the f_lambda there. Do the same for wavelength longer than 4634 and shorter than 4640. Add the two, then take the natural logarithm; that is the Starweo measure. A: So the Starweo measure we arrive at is 3.56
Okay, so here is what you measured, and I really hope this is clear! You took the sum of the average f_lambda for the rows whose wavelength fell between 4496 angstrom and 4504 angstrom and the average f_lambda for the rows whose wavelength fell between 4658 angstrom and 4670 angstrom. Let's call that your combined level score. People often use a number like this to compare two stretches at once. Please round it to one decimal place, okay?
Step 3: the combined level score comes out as 35.6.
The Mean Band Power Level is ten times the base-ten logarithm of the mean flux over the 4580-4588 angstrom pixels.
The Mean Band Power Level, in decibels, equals 12.38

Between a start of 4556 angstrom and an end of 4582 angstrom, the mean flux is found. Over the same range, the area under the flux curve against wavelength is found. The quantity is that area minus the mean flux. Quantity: 456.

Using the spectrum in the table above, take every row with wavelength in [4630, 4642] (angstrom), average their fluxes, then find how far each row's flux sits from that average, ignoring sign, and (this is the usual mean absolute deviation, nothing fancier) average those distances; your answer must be 0.20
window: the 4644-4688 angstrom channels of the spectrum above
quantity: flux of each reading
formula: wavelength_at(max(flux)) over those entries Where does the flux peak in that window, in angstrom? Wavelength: 4661.0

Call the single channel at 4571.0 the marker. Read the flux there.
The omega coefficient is 18.79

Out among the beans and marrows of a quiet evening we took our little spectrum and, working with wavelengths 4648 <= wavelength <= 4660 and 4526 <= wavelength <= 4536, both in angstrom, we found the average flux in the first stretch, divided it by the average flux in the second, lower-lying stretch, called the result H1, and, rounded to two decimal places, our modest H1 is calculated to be 1.06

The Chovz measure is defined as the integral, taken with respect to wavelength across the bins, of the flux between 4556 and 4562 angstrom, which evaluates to 107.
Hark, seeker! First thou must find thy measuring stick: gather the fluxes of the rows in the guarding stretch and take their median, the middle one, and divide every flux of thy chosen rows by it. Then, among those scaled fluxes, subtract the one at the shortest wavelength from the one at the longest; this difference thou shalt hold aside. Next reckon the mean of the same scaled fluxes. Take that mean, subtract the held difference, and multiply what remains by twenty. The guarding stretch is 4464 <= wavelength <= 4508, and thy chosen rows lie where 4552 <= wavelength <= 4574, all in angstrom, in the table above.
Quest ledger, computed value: 17.7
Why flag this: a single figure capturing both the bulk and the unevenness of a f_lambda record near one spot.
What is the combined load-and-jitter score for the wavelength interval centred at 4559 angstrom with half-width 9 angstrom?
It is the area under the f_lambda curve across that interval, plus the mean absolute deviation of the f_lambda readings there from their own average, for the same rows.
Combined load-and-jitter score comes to 318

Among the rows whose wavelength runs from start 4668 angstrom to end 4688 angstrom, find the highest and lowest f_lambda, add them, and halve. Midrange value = 17.8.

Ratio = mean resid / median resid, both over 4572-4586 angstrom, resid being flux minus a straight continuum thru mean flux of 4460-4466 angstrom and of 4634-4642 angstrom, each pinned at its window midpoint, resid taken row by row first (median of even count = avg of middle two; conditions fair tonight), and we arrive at 1.39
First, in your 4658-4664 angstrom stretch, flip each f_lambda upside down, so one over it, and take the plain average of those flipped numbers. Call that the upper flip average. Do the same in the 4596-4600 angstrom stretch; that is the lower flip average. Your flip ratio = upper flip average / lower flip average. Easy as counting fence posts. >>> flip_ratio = 1.02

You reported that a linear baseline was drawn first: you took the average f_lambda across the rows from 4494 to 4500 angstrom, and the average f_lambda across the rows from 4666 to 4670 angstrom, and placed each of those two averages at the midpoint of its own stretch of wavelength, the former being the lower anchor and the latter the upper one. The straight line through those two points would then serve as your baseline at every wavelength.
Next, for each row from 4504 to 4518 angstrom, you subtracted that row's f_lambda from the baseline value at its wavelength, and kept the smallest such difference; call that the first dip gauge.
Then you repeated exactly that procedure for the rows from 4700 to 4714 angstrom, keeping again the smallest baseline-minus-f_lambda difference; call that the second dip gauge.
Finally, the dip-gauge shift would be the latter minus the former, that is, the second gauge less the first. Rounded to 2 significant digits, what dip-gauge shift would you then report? 1.5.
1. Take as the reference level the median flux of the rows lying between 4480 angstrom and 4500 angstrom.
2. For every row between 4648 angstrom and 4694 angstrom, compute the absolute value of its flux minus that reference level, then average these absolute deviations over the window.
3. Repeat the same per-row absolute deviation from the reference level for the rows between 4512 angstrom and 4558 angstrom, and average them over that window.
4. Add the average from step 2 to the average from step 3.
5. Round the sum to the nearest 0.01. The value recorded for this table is 0.87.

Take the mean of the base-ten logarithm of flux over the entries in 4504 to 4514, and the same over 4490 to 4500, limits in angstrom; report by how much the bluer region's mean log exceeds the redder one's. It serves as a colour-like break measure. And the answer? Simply -0.022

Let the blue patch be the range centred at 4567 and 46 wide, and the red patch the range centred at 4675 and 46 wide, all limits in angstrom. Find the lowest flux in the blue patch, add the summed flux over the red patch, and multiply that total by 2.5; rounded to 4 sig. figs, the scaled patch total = 1058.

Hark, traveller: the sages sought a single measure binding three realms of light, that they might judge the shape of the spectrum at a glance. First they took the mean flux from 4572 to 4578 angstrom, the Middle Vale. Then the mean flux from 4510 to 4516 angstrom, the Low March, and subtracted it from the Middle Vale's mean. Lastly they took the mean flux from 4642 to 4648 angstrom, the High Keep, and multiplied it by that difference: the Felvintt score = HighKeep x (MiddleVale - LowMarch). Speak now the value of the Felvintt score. 15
